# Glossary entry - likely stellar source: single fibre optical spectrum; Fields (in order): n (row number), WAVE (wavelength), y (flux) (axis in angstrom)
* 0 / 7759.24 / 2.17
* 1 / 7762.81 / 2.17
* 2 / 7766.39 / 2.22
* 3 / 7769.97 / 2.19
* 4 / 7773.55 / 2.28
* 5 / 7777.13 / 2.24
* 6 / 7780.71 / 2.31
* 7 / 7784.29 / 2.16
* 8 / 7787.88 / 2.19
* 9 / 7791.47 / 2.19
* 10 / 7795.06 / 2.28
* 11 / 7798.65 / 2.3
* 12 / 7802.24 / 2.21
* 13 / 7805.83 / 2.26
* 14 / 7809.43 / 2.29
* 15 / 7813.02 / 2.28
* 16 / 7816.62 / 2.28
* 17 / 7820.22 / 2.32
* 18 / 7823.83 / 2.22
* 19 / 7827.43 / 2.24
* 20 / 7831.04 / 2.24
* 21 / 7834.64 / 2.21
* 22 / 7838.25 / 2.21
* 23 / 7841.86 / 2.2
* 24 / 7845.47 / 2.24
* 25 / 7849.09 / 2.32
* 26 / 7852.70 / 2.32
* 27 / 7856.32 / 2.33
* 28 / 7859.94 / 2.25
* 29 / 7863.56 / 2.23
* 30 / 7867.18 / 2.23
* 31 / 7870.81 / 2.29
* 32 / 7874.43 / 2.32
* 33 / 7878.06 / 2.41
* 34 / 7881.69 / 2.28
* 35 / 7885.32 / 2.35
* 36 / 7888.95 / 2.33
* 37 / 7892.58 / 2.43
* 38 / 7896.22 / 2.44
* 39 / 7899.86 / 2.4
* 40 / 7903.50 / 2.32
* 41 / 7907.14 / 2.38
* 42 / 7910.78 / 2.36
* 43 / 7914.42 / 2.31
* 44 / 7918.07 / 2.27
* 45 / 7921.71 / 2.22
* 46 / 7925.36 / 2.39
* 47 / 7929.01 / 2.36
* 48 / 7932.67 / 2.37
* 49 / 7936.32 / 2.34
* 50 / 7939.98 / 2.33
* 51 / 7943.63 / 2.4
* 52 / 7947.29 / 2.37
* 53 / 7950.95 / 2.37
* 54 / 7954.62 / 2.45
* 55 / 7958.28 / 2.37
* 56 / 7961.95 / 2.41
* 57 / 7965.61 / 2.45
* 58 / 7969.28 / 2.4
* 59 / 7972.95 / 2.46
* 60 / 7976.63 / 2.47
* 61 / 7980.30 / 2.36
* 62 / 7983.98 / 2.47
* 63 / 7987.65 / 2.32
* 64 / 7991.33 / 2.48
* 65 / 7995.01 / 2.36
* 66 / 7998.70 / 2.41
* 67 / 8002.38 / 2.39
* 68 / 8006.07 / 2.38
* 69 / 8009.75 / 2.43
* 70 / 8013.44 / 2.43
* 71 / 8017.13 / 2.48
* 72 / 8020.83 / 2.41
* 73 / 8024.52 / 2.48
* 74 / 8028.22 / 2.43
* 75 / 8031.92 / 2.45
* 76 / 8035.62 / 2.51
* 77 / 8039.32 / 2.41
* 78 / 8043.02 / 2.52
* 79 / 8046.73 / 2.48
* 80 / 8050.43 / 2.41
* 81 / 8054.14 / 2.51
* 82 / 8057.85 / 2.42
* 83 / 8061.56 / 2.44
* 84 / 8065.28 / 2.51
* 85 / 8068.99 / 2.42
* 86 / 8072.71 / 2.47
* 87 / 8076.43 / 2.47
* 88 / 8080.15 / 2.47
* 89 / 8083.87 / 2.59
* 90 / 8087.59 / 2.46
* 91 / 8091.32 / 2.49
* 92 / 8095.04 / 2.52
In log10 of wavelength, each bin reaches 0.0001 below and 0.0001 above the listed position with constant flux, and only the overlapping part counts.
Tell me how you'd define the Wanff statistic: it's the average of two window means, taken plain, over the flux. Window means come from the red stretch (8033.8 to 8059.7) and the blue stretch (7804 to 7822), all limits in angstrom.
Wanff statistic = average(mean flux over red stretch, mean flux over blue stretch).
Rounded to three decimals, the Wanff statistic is 2.376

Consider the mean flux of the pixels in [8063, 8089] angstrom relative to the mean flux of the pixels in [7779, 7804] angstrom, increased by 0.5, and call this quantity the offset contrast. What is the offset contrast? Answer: 1.61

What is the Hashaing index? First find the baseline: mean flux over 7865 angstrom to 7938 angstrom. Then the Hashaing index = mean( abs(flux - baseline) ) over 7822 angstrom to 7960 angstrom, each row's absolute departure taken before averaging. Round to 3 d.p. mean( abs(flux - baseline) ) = 0.061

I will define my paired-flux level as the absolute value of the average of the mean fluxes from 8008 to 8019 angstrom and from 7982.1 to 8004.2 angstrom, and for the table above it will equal 2.43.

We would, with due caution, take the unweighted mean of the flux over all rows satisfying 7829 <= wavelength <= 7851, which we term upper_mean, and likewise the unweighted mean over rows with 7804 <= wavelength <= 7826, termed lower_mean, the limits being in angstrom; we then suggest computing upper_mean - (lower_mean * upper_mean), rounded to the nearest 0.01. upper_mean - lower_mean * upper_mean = -2.85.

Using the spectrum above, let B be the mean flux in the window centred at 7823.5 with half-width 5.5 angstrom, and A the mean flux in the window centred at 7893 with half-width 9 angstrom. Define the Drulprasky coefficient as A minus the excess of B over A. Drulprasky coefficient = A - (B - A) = 2.52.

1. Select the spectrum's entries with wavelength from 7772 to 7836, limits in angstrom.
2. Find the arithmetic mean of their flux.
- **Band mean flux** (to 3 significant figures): 2.25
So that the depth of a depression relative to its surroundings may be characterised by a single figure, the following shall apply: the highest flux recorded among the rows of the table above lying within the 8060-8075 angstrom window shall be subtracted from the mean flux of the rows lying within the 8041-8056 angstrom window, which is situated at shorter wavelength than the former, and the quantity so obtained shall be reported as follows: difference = -0.03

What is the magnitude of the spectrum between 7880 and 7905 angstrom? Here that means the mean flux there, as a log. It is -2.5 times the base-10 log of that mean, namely -0.93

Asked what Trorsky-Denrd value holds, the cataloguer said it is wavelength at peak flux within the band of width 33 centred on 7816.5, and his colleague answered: 7820.22 angstrom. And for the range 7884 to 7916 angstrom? 7896.22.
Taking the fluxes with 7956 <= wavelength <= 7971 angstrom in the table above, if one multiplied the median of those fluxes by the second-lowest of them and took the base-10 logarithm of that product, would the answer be 0.761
